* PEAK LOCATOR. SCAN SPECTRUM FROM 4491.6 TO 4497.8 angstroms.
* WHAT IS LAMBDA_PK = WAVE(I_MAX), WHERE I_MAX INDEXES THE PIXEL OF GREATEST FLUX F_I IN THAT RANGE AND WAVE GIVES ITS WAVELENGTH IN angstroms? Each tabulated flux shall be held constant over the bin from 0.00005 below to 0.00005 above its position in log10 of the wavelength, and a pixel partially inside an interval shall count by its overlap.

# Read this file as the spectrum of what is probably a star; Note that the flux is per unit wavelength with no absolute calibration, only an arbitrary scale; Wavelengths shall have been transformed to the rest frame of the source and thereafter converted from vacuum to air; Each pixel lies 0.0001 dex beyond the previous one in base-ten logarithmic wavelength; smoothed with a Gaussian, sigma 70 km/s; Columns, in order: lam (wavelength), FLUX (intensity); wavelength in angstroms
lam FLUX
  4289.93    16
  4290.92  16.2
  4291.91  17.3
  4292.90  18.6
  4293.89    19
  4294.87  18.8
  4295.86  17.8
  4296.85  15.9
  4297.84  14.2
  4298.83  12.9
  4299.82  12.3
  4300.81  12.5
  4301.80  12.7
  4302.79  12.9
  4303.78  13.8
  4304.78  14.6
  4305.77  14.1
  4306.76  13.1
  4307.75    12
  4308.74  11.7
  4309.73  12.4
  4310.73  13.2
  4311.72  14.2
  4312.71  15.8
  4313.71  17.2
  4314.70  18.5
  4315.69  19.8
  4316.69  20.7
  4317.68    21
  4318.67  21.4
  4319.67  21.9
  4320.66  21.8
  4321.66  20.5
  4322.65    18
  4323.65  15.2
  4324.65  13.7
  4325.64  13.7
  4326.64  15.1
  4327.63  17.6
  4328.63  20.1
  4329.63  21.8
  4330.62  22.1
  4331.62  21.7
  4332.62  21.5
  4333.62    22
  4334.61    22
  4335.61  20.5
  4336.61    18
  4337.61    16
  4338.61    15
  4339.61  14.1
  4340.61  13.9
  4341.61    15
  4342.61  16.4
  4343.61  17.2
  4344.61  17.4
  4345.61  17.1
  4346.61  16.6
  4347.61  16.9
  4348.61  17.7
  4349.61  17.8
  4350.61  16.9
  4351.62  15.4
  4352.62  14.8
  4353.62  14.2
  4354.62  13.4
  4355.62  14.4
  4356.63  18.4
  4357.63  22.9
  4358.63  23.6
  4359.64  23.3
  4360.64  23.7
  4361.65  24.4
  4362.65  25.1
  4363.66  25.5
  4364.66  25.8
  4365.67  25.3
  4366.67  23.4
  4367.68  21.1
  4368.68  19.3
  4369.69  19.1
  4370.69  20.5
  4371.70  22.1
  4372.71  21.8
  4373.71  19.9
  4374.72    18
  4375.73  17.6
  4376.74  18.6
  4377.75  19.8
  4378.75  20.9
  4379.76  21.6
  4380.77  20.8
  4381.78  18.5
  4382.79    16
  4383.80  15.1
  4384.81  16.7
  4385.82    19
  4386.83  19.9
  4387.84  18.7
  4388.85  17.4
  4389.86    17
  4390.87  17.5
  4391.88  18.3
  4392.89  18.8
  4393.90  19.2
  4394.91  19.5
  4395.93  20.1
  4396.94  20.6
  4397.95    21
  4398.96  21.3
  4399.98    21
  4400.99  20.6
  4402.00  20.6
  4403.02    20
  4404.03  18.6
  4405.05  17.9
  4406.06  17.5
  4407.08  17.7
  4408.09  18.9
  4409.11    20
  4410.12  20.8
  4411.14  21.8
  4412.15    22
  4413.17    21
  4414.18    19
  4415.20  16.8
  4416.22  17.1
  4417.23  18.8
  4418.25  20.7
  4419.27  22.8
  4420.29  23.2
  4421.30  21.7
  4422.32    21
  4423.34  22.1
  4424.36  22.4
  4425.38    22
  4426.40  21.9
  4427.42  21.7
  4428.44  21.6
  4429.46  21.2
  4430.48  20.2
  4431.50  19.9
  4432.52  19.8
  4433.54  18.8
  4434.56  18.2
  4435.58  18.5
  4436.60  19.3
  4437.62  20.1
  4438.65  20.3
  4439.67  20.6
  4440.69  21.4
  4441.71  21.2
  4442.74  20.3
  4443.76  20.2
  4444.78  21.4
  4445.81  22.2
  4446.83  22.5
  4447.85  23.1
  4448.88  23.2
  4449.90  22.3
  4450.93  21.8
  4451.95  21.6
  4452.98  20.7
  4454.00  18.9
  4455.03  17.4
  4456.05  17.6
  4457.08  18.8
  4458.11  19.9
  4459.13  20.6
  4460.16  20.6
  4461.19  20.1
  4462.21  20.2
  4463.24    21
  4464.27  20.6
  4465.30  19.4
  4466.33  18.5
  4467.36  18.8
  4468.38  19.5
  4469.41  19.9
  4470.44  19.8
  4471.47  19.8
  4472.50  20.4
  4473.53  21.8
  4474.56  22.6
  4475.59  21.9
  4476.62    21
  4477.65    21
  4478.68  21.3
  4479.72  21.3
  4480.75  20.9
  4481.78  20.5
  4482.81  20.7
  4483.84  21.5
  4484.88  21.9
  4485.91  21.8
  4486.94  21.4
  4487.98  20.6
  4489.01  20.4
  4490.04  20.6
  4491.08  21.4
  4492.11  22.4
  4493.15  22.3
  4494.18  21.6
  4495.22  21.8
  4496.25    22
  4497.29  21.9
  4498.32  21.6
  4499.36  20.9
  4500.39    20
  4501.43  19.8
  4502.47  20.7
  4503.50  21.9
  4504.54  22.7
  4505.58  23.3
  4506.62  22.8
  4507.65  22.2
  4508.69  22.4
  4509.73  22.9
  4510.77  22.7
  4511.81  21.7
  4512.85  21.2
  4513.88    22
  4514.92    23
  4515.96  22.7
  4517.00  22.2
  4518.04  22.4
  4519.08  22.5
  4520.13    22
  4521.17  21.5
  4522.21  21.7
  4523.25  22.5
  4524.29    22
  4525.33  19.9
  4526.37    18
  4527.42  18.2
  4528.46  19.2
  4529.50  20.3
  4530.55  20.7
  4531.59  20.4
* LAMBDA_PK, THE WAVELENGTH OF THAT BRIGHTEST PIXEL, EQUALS 4492.11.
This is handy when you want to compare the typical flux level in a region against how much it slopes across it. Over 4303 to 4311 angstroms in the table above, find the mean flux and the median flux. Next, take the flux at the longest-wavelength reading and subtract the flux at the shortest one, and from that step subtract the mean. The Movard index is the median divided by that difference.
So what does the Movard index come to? -0.96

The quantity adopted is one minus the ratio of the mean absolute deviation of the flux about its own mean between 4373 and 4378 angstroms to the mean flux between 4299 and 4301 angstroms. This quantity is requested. 0.931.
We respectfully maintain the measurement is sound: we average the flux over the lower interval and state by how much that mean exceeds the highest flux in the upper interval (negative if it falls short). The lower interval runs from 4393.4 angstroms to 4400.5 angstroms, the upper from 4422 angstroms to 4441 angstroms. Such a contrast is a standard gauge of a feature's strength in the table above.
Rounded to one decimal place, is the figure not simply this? -2.0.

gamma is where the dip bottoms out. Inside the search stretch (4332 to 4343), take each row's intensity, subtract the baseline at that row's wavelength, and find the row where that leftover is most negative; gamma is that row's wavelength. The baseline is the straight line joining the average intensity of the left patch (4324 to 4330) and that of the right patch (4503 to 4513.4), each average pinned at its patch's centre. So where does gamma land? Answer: 4340.61 angstroms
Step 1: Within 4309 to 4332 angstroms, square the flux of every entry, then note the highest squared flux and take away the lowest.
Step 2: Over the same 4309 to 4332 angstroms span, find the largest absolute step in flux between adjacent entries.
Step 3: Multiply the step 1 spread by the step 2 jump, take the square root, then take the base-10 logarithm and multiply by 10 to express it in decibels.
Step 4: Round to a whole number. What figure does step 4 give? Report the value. 15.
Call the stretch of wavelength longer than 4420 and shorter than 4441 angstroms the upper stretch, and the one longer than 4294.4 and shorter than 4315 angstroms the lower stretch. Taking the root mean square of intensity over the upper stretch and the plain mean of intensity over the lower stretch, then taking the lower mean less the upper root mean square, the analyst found -6.5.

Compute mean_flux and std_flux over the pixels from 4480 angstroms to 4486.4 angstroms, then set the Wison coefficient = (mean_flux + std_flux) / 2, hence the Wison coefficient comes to 10.9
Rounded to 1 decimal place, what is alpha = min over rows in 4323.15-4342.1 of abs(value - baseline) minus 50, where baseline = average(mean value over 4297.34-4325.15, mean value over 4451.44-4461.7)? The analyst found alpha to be -49.9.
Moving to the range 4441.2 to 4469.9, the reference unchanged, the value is -49.9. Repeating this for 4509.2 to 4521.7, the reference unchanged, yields -46.5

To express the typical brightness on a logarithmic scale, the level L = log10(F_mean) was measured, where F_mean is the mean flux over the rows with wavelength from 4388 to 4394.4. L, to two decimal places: 1.26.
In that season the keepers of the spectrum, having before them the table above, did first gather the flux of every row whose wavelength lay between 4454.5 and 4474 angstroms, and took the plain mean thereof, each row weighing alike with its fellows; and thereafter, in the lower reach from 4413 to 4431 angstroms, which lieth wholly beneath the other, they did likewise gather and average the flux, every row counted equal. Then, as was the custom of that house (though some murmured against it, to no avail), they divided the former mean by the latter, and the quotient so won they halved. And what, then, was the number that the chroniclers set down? 0.473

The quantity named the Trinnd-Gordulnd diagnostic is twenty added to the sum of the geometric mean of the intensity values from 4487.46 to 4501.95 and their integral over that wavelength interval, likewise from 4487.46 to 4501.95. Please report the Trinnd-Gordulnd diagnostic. 349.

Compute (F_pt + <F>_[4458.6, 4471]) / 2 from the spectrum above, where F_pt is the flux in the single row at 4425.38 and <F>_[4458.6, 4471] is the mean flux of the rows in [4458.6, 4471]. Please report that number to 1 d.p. 21.0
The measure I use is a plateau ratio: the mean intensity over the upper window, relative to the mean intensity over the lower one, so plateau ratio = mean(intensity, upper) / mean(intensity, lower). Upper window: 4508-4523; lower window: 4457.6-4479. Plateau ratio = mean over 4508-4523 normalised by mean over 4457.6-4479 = 1.09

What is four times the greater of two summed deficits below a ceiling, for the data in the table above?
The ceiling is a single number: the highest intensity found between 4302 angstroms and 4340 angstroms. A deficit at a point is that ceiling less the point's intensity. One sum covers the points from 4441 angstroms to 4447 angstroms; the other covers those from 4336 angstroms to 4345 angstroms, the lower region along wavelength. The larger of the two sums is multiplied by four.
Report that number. 224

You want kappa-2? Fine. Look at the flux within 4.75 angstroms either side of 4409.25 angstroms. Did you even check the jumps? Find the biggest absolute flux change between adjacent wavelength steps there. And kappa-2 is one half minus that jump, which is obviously -0.7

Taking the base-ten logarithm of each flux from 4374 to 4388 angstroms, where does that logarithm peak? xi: 4379.76 angstroms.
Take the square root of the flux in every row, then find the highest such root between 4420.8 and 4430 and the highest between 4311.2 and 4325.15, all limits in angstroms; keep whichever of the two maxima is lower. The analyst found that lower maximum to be 4.68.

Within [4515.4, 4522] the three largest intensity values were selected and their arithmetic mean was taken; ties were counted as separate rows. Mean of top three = 22.5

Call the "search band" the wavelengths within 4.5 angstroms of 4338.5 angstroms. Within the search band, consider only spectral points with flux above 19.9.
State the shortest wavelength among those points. 4334.61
